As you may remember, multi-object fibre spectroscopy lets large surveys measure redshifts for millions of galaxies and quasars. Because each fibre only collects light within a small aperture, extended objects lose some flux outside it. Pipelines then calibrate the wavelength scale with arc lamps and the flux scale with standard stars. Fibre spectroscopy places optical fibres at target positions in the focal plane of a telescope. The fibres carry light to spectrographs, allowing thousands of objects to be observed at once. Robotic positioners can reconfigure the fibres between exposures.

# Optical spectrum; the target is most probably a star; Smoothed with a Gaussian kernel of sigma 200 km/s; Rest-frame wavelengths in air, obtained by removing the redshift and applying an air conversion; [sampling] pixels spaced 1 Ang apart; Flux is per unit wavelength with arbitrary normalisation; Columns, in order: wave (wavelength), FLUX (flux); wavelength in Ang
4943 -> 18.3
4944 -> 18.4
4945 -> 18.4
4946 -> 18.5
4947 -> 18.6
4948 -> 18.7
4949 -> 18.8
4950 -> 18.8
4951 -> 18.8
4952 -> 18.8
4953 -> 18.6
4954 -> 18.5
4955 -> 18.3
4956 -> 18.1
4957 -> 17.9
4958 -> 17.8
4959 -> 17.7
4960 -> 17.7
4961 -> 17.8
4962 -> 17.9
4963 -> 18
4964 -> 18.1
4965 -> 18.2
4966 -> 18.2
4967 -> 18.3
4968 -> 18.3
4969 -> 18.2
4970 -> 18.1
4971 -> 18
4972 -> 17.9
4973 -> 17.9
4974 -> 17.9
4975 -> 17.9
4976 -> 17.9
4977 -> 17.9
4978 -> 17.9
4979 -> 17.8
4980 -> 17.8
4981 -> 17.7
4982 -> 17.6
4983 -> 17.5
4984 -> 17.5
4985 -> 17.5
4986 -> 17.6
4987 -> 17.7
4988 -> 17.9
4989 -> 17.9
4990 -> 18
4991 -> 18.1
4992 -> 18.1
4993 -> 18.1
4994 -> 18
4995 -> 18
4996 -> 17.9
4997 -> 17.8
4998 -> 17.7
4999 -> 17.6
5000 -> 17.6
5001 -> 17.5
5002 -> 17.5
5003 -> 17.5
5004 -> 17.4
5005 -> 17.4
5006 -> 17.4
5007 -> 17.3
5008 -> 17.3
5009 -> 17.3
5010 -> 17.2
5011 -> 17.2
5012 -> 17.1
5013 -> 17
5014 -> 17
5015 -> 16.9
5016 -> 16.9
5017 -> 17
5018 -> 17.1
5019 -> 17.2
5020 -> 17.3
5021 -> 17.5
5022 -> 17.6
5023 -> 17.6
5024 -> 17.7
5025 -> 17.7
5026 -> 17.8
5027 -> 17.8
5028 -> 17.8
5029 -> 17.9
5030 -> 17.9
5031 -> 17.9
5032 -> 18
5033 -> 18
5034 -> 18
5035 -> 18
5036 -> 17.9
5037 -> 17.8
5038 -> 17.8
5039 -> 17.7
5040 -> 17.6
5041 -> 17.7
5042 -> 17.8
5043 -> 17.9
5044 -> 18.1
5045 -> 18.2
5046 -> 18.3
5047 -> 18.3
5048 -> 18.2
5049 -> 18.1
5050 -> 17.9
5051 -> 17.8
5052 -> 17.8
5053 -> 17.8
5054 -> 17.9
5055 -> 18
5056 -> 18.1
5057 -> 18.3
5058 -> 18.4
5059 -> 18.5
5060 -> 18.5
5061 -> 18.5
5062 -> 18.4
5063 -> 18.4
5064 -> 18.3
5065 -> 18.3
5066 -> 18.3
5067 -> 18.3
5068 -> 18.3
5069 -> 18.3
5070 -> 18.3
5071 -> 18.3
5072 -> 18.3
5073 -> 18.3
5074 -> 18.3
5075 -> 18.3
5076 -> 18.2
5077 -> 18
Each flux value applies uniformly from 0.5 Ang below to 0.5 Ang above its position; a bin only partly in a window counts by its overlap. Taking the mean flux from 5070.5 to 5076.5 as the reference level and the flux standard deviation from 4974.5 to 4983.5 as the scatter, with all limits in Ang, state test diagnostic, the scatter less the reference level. -18.1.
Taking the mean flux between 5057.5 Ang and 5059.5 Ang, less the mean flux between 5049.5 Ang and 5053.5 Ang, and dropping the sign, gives 0.6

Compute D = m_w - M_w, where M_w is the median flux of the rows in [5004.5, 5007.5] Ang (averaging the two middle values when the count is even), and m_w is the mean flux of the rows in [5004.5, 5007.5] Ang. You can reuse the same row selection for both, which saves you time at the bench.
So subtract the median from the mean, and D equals -0.03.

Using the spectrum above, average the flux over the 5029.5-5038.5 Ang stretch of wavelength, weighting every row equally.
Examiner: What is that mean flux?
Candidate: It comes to 17.9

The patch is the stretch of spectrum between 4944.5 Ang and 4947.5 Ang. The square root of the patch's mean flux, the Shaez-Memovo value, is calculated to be 4.30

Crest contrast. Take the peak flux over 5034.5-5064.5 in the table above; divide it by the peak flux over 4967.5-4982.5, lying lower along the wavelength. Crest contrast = 1.01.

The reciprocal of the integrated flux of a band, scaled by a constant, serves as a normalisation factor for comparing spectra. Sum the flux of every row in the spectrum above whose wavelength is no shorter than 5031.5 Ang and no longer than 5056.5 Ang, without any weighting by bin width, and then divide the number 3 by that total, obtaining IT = 0.0067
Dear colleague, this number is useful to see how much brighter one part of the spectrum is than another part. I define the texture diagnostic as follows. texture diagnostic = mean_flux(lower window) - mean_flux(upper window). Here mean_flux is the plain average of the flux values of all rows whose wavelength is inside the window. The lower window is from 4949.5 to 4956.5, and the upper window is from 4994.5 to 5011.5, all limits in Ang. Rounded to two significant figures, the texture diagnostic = 1.1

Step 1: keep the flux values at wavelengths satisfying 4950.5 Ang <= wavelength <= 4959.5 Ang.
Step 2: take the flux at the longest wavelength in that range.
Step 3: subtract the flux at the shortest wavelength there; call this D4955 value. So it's -1.10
